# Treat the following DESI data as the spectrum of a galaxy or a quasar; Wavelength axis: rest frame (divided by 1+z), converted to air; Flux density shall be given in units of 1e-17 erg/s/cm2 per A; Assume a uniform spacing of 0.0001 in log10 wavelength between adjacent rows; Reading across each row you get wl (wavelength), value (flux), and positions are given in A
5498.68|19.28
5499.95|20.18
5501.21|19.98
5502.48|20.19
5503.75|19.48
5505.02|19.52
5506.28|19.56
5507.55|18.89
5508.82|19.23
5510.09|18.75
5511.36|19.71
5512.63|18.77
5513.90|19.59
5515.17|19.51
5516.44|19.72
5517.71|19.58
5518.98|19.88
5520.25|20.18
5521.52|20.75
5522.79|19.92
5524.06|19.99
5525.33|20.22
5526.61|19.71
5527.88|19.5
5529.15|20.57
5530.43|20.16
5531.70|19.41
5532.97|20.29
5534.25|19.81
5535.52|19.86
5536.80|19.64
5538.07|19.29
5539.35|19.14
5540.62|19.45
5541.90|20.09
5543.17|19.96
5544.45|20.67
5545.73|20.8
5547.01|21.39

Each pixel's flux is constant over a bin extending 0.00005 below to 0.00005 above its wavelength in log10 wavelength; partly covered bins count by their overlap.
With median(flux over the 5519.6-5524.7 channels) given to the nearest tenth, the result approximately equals 20.1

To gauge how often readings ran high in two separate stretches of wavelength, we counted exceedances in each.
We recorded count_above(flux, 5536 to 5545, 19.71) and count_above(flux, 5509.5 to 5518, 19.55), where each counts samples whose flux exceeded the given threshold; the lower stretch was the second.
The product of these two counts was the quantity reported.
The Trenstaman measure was 12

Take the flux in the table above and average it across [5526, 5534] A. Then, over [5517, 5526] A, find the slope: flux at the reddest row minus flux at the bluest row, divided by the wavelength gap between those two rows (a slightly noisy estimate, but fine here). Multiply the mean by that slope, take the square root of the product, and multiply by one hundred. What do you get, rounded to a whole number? 129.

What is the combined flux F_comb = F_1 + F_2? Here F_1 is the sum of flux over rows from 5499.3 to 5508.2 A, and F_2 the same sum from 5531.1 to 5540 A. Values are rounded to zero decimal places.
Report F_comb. 275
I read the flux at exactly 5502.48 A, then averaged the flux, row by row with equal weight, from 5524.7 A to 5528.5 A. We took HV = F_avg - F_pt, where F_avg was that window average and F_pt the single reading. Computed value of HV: -0.4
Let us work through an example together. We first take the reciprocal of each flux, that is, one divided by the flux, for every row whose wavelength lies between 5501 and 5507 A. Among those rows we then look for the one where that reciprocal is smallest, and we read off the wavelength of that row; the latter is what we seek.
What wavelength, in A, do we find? 5502.48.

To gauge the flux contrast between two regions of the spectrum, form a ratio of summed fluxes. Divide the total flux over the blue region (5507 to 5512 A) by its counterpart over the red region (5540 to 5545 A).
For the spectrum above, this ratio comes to 0.955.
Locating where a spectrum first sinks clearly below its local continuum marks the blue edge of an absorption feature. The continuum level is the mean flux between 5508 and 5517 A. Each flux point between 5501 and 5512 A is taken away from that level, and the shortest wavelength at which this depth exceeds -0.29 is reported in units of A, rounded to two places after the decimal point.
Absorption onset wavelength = 5503.75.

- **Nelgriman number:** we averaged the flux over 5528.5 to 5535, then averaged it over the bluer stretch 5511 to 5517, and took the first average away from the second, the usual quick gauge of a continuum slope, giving -0.6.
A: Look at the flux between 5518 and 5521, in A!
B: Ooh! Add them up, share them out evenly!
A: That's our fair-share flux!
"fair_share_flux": 20.0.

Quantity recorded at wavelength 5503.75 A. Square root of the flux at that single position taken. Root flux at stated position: 4.41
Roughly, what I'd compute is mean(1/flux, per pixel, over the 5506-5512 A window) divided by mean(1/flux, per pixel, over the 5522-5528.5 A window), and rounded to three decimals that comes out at 1.034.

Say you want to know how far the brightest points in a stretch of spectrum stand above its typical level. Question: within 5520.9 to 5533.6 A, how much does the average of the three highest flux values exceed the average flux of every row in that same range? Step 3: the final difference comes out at 0.48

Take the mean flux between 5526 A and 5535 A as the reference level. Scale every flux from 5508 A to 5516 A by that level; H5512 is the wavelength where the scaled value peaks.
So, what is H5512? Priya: 5511.36 A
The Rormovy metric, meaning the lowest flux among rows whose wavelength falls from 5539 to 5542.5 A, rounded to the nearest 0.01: 19.14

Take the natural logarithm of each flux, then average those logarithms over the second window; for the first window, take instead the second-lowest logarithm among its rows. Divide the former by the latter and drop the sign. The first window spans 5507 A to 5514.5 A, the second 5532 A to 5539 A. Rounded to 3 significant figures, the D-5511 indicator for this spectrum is 1.02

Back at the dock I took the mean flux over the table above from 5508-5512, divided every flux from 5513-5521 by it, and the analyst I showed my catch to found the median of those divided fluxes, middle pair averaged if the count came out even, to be 1.02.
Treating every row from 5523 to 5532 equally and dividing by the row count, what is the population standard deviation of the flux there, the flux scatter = 0.388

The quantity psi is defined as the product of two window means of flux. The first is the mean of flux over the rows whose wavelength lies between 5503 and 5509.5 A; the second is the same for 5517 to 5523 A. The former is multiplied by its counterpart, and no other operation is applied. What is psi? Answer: 388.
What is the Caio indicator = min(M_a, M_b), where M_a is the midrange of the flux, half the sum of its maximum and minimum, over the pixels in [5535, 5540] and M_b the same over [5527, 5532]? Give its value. 19.50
